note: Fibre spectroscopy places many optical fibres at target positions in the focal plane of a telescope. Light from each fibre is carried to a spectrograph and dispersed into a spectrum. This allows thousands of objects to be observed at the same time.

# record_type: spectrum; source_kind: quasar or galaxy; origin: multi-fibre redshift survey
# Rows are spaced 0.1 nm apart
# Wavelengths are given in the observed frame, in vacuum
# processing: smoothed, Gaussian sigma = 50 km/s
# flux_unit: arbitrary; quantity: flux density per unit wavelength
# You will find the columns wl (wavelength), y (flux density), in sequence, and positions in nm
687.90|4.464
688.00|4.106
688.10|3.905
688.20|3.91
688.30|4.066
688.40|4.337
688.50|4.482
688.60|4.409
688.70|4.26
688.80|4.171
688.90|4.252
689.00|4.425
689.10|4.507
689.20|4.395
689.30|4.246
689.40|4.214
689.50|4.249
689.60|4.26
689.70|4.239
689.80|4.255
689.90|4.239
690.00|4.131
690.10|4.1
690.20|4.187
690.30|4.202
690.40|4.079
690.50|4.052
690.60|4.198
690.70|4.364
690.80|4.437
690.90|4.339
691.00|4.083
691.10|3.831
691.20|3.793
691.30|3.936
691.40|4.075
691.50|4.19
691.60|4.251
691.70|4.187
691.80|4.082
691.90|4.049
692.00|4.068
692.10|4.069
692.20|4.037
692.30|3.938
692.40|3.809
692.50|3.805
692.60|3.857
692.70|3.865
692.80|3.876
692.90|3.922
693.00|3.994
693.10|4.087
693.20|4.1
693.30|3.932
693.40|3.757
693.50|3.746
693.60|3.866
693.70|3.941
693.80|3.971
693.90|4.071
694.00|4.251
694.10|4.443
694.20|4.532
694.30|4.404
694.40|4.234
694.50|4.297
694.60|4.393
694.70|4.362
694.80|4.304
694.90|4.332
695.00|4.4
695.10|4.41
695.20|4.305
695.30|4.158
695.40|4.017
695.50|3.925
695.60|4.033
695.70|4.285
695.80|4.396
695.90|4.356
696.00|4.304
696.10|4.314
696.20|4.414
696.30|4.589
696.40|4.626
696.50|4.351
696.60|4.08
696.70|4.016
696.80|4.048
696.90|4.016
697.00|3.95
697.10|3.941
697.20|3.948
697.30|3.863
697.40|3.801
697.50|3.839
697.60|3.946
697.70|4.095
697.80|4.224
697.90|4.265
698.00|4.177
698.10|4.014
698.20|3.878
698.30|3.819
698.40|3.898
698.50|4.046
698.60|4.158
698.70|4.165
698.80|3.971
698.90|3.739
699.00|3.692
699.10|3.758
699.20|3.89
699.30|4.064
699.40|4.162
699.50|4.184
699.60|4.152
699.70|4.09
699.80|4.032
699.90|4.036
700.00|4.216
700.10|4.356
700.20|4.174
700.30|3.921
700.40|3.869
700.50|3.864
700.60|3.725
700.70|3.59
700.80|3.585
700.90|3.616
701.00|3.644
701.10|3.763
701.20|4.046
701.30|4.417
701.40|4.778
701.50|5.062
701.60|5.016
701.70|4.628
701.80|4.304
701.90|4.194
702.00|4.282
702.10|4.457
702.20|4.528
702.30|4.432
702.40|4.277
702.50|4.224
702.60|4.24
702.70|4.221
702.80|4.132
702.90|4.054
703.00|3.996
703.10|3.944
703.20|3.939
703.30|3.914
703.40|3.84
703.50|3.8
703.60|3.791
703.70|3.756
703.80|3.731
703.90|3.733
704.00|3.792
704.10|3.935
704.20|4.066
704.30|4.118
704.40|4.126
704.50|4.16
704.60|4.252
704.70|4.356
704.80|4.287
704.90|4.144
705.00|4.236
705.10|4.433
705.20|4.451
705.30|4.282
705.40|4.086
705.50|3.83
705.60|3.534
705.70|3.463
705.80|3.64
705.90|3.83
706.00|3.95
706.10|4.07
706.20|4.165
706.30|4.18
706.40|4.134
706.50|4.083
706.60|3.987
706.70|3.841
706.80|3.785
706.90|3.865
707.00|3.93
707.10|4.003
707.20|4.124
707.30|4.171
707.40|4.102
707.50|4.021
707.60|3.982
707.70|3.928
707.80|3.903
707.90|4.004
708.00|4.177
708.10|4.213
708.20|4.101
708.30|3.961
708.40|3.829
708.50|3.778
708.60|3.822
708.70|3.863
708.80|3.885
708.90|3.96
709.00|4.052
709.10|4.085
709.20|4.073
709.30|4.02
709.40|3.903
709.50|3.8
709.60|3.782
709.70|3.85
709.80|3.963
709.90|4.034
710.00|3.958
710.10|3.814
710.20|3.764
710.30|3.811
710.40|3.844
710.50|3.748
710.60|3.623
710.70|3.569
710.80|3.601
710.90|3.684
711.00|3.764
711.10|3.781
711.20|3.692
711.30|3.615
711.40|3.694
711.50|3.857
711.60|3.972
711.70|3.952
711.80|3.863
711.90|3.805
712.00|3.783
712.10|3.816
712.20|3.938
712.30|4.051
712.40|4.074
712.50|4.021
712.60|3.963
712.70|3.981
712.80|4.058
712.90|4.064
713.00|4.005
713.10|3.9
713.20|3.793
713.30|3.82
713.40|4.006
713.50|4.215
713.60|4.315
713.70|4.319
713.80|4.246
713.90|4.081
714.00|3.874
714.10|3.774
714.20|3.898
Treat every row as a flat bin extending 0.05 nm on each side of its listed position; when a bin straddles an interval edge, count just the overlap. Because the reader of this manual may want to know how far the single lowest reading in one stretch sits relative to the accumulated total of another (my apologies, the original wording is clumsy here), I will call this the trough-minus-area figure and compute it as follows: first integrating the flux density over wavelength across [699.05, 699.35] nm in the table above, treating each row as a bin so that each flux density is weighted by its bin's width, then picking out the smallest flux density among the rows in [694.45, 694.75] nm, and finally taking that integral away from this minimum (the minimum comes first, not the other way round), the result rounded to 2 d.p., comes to 3.13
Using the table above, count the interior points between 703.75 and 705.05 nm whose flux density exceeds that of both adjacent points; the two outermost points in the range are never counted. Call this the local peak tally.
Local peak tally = 1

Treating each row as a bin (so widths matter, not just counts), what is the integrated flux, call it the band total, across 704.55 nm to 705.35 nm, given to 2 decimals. 3.44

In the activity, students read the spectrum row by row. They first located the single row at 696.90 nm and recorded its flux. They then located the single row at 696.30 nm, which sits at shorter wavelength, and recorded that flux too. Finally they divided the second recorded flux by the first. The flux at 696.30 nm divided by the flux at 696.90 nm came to 1.14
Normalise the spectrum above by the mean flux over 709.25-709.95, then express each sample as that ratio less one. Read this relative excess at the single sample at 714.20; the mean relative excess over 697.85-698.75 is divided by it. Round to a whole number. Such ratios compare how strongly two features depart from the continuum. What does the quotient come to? -15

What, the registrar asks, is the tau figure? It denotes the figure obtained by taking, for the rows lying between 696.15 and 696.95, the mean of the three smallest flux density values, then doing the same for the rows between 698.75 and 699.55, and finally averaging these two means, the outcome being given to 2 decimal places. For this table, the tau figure 3.88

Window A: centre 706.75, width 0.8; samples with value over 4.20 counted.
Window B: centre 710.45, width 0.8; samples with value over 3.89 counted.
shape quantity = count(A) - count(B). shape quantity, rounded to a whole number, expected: 0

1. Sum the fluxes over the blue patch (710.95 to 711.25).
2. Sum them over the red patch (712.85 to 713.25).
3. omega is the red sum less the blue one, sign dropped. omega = 4.5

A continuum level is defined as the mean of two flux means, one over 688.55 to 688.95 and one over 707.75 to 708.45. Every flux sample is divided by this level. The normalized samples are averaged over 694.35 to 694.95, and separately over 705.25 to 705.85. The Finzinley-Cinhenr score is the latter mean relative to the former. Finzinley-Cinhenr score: 0.88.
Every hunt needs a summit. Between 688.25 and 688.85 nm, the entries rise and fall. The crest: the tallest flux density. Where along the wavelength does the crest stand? 688.50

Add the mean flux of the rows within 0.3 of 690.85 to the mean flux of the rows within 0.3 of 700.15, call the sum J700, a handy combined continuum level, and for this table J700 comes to 8.3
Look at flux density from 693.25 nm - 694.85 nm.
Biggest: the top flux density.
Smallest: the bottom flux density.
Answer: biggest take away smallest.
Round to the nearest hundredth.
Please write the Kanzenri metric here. 0.79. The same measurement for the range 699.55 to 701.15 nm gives 0.77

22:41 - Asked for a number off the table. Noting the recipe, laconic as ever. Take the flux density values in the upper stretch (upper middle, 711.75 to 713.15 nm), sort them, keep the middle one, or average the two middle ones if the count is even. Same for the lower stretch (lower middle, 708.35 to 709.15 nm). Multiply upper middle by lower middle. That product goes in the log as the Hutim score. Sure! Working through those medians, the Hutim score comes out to 15.4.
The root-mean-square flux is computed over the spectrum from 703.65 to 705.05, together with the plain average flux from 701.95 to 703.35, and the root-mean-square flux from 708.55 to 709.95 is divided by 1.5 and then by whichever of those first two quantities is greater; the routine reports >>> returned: 0.627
